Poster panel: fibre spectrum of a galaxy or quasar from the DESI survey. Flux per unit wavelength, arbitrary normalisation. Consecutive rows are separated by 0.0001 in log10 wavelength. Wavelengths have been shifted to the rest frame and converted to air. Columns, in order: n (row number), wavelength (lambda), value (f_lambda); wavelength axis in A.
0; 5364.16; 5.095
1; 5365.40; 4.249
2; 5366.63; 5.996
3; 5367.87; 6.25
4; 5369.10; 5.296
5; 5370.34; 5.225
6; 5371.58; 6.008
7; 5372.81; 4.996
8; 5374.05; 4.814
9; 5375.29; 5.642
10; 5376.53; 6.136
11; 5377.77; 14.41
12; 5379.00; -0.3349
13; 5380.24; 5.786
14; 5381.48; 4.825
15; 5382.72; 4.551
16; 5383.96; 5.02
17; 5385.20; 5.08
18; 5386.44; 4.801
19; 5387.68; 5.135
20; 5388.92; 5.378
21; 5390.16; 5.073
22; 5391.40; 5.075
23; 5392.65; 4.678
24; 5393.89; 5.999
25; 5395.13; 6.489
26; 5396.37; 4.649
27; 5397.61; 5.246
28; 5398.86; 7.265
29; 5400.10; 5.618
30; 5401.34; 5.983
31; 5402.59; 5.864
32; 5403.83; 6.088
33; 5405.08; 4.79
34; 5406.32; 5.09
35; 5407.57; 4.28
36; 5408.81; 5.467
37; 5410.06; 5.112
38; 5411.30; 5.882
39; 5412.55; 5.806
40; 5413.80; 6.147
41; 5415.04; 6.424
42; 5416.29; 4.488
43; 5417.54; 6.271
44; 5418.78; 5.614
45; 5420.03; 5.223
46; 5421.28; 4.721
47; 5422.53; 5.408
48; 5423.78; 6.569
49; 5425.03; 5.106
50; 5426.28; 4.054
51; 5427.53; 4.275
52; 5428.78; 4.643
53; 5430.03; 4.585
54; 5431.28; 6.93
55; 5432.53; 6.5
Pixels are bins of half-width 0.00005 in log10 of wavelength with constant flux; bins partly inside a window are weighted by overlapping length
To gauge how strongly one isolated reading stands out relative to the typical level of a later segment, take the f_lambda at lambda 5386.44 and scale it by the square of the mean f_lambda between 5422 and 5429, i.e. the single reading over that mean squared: 0.19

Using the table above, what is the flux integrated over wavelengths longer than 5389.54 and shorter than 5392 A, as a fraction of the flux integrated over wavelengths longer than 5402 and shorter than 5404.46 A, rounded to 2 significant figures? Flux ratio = 0.85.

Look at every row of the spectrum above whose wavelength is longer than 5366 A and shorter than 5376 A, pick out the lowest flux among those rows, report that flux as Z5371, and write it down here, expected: 4.814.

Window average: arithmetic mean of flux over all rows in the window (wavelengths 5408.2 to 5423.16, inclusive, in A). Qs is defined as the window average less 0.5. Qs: 5.05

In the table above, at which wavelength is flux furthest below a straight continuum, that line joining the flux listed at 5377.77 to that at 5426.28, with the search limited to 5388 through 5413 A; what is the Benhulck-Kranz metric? 5390.16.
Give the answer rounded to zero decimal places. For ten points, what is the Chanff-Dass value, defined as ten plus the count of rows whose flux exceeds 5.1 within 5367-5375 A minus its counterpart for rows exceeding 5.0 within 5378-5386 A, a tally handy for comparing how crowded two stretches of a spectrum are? 11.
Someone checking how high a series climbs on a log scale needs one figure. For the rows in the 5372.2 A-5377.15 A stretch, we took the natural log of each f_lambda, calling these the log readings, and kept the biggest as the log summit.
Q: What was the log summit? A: 1.81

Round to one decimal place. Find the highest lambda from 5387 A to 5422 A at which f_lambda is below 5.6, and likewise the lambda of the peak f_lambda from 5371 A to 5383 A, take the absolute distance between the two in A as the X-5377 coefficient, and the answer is 43.5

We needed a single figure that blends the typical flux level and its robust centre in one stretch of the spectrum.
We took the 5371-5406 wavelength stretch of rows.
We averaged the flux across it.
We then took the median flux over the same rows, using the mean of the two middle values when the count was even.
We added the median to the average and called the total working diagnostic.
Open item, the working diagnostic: 10.7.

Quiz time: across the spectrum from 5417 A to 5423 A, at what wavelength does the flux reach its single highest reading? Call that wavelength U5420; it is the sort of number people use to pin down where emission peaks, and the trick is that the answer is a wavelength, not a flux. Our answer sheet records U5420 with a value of 5417.54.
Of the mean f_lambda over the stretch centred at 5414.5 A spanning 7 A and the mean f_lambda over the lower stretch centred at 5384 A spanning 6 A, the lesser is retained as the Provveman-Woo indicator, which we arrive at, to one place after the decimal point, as 4.9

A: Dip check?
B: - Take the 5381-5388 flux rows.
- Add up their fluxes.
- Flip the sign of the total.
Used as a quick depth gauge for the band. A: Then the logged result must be -29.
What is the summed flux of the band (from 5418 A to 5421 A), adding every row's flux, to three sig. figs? 10.8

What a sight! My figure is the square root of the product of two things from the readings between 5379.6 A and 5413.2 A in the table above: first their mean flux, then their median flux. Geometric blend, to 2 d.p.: 5.25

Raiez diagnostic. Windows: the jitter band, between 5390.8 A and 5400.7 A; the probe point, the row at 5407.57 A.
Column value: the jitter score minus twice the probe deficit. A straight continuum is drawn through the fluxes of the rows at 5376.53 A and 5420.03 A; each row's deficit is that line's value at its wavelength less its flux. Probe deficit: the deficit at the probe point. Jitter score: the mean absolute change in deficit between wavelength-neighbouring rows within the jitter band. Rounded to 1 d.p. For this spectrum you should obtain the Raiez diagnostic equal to -1.2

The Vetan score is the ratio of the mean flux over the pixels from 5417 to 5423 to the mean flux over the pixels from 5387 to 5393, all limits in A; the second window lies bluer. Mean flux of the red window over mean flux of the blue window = 1.07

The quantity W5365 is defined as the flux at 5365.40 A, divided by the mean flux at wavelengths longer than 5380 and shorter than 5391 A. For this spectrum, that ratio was 0.84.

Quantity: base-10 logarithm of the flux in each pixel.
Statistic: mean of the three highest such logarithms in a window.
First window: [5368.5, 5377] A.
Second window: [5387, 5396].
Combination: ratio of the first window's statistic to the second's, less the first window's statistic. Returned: 0.23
